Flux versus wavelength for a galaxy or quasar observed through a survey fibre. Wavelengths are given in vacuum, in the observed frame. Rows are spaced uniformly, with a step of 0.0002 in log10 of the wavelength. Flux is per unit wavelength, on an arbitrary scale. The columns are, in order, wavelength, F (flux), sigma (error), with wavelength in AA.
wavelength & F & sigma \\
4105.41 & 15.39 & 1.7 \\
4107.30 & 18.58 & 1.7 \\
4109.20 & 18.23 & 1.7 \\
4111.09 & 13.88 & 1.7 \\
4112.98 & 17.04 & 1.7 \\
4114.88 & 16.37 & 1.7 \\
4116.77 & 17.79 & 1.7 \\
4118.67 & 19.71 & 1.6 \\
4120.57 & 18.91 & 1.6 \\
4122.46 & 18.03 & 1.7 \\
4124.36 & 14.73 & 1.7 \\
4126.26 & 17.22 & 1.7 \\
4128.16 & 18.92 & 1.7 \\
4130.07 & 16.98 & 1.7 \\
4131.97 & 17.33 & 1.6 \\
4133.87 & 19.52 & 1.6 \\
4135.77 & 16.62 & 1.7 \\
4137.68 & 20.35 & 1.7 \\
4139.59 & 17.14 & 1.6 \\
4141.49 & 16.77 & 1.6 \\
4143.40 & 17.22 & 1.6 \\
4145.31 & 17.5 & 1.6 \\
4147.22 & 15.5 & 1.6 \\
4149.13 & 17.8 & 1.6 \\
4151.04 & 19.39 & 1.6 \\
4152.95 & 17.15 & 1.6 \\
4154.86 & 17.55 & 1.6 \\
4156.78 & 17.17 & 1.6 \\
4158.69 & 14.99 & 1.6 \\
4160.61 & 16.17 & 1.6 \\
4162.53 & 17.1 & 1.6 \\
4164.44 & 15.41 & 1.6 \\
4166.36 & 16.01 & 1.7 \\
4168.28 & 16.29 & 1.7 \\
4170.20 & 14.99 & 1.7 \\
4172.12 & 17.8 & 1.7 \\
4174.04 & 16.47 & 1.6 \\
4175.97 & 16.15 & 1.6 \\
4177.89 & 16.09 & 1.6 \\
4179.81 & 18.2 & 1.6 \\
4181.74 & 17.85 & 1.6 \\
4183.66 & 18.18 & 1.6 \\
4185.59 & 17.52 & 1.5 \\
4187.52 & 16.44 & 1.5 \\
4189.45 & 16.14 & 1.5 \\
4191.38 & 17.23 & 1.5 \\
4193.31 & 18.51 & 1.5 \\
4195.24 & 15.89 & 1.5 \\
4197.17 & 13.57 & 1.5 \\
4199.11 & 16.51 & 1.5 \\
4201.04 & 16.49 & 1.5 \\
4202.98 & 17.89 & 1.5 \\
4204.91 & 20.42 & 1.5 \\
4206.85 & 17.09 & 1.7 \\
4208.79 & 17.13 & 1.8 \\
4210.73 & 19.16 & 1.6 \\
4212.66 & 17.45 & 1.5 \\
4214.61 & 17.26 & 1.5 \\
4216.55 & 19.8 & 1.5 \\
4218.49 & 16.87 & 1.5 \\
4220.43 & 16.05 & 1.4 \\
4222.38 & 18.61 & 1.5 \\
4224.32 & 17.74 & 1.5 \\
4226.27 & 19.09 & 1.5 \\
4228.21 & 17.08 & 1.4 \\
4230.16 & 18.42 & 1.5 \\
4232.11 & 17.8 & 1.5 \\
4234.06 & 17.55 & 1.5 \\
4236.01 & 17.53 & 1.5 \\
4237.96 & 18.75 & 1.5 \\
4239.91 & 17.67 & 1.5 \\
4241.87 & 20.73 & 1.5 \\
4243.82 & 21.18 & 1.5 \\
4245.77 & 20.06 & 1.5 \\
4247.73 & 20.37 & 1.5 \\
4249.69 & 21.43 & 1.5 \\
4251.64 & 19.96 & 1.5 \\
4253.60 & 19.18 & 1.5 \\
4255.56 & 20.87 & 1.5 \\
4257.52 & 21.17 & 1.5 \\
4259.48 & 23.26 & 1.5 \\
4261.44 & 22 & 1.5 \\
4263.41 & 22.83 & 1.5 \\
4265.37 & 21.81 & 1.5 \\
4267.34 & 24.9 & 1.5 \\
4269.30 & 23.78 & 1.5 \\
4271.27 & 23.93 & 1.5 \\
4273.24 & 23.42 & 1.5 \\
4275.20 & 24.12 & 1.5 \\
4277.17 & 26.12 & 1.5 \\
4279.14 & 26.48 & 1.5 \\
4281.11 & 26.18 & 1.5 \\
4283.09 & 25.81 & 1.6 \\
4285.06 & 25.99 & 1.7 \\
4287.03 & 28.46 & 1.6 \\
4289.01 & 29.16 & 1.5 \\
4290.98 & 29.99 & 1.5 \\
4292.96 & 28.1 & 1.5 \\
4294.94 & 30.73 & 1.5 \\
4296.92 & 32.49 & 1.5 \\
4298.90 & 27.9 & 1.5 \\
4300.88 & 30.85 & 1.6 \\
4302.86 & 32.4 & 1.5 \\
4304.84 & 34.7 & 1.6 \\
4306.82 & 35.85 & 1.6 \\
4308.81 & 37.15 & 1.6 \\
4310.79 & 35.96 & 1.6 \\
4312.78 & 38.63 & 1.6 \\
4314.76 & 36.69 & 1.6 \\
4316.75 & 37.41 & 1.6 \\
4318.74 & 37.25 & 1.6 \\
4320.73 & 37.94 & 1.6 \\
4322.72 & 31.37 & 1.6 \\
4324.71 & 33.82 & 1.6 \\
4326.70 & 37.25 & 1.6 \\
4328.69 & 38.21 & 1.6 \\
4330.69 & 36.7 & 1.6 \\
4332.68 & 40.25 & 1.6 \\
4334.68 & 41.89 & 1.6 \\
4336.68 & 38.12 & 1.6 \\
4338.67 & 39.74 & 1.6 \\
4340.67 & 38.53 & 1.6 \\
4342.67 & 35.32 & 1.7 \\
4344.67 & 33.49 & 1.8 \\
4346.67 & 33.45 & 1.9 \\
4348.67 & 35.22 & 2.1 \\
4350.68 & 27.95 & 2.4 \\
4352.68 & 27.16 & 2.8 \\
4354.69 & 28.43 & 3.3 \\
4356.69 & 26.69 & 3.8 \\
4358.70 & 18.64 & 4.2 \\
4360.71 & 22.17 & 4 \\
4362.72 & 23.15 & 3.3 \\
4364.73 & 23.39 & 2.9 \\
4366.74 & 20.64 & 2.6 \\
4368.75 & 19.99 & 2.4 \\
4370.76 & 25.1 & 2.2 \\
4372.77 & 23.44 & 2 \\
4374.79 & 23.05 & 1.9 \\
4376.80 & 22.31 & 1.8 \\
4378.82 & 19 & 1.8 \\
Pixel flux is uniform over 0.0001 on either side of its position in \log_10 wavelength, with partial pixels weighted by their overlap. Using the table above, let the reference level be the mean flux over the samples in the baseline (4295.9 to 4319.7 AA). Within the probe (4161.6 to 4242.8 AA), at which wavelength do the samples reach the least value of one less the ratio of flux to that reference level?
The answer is 4241.87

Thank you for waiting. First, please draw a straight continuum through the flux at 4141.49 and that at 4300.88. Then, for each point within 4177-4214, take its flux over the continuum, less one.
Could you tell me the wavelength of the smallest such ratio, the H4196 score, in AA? 4197.17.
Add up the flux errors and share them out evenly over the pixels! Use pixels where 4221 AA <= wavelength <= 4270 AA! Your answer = 1.50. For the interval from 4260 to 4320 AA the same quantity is 1.54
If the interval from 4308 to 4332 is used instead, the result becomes 1.60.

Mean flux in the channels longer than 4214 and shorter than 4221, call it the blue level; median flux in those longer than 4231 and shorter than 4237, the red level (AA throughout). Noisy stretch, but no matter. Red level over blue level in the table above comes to 1.00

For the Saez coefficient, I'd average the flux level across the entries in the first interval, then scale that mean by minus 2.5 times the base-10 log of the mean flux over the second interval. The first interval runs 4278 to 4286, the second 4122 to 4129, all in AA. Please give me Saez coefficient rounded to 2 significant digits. -81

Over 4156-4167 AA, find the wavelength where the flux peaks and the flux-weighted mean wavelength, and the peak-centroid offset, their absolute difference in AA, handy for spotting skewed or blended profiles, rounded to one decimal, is 4.8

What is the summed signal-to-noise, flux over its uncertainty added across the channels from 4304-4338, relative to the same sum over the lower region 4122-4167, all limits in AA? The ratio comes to 1.6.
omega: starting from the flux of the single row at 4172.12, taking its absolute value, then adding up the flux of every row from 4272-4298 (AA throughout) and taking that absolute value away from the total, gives 339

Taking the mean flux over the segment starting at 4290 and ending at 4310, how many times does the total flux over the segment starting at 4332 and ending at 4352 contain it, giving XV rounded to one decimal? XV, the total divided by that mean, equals 11.4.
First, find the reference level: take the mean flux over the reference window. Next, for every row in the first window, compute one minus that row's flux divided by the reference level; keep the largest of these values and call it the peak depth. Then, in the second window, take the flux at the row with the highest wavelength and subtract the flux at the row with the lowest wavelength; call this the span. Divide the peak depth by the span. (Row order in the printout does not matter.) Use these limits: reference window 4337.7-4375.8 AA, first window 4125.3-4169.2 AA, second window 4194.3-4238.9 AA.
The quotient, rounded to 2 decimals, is 0.16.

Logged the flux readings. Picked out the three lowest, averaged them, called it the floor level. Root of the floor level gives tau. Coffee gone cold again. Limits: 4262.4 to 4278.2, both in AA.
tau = 4.8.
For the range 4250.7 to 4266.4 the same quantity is 4.5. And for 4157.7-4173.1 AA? 3.9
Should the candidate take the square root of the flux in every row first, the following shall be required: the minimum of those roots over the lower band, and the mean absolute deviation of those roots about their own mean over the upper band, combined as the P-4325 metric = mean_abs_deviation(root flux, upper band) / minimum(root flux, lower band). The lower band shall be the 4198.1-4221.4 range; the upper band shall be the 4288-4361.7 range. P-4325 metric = 0.093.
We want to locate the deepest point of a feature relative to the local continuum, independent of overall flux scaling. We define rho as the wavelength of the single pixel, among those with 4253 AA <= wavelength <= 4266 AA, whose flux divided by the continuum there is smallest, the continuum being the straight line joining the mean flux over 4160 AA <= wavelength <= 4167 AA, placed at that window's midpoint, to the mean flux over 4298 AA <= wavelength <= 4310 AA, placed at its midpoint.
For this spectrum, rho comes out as 4253.60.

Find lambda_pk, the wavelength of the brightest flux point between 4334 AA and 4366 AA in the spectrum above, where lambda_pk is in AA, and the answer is 4334.68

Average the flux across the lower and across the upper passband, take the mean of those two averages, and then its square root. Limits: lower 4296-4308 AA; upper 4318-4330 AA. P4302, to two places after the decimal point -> 5.85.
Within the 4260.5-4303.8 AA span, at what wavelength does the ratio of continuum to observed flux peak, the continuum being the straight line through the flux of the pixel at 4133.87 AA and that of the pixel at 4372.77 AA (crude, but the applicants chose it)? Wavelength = 4265.37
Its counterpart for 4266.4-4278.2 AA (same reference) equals 4273.24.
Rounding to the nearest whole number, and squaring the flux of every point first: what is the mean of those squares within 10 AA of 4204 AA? 298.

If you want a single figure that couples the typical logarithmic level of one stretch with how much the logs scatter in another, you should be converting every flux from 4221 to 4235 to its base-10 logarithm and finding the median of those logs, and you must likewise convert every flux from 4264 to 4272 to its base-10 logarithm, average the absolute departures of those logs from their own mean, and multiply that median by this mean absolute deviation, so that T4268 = 0.021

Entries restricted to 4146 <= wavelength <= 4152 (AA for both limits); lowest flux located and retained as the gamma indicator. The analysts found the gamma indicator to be 15.5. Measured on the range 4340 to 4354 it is 27.16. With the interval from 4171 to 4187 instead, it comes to 16.09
